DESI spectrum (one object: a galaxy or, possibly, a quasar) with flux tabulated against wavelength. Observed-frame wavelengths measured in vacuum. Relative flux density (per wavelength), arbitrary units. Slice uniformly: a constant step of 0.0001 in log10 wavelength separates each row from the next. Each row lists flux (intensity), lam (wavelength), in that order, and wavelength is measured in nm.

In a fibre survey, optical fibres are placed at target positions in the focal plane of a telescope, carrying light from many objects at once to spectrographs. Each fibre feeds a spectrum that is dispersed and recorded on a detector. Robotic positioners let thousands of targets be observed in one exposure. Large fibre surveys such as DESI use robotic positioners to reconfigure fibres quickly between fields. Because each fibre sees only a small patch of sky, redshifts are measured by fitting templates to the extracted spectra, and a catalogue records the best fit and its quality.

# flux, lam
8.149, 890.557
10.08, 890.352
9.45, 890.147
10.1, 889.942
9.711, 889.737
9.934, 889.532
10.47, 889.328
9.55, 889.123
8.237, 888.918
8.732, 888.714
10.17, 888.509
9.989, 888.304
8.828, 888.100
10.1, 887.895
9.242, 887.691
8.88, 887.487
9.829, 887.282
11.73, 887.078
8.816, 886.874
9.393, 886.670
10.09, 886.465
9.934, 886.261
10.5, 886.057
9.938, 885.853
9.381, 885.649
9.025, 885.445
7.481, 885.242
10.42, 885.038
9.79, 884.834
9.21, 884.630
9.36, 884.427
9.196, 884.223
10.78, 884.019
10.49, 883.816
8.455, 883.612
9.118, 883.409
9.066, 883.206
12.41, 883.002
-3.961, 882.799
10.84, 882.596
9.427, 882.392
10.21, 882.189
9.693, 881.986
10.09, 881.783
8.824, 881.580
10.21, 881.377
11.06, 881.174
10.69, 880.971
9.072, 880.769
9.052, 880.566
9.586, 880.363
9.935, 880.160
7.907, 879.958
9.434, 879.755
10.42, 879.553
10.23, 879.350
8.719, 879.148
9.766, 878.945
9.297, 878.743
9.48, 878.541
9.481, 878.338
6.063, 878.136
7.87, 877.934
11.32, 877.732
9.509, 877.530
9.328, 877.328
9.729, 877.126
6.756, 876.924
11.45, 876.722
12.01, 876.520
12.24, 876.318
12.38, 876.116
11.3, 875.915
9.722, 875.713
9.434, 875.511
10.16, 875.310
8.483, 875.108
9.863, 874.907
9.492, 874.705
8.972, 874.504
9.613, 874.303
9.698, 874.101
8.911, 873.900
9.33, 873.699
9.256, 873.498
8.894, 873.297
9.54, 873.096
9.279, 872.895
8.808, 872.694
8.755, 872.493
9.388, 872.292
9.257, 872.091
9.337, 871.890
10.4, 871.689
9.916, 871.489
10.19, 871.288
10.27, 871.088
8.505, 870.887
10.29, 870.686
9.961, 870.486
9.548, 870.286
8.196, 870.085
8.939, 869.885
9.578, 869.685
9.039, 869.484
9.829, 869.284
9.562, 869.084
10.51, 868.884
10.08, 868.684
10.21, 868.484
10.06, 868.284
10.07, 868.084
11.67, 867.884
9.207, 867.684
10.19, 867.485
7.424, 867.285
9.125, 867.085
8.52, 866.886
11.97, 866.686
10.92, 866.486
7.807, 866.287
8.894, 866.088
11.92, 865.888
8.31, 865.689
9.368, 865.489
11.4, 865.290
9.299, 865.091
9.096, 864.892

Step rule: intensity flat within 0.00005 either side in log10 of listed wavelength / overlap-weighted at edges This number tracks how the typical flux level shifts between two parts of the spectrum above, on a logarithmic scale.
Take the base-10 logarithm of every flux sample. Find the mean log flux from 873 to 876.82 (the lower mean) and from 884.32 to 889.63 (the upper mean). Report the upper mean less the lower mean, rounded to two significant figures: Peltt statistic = -0.019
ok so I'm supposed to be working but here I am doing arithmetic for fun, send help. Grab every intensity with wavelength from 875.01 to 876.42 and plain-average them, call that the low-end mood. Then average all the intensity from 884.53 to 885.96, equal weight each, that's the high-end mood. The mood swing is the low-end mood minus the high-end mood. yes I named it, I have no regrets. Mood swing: 1.2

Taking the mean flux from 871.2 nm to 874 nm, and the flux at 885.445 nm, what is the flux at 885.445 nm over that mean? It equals 0.963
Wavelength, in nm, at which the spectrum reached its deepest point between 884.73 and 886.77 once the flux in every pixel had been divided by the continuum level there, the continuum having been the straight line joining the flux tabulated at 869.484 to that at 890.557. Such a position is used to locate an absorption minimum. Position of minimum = 885.242 nm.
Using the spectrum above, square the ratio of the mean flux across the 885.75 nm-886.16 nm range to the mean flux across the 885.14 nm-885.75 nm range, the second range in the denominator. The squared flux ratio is 1.4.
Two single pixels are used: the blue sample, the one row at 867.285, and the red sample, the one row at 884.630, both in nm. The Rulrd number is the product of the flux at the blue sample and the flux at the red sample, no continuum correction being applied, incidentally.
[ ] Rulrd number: 68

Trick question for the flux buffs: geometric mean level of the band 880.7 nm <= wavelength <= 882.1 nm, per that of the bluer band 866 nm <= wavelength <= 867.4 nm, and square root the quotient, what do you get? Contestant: 1.04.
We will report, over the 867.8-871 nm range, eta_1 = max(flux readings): 11.67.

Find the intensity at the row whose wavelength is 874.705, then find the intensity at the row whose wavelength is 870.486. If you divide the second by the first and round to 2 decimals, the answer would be 1.05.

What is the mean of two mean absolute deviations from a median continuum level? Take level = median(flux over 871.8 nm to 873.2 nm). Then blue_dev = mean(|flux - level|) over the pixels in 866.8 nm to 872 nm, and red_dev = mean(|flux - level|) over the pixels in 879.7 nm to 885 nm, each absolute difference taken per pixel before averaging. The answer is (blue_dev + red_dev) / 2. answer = 1.01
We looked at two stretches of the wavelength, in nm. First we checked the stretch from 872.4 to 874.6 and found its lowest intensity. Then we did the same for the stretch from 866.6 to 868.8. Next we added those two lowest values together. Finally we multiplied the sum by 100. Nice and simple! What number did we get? 1618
